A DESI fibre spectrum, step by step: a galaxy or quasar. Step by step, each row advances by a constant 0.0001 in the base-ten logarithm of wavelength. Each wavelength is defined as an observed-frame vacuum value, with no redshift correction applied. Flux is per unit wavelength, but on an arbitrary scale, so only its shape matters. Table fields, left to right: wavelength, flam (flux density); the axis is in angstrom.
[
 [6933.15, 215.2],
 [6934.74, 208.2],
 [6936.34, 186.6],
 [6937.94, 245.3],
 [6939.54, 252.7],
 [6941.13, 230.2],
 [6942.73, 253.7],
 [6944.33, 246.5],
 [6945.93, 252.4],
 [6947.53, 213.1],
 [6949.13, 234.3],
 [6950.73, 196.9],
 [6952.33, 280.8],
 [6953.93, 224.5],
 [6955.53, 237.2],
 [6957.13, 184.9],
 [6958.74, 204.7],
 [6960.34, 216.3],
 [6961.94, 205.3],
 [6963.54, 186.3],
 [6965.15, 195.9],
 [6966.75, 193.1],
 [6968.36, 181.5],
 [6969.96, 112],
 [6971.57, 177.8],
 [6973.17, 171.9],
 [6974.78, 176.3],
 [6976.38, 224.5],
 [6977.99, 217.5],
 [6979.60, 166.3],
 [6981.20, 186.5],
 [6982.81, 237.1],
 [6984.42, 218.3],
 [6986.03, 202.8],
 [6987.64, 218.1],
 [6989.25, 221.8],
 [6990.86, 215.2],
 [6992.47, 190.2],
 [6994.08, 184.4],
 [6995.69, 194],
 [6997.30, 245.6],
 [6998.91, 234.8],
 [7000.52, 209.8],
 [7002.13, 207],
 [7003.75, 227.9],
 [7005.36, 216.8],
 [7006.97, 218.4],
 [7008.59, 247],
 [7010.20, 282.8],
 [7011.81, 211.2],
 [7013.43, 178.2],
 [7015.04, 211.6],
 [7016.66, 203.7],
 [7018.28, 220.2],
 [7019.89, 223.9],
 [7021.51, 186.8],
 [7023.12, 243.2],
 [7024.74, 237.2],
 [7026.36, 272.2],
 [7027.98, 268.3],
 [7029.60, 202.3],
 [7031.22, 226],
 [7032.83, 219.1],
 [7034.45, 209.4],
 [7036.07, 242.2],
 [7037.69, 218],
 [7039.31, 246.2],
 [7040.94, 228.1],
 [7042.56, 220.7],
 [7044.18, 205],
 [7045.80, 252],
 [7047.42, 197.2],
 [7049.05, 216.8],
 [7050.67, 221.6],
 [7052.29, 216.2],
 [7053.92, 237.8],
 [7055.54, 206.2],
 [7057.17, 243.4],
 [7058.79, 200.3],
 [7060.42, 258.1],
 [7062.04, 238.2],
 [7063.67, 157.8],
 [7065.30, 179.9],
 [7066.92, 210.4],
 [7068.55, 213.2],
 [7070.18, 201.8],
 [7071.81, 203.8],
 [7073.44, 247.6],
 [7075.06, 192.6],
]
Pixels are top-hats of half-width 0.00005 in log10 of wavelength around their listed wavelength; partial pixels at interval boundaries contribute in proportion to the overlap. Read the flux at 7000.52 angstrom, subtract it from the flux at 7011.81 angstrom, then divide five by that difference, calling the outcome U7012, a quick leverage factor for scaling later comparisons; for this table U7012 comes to 3.57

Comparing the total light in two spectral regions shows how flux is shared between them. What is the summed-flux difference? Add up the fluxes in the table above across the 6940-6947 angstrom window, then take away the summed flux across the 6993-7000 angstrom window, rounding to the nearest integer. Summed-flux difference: 124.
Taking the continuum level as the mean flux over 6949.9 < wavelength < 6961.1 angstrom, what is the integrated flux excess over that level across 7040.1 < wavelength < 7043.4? 12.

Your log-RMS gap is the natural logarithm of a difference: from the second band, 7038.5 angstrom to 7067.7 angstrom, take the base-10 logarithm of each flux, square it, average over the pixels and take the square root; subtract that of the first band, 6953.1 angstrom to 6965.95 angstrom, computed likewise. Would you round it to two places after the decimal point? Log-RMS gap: -3.78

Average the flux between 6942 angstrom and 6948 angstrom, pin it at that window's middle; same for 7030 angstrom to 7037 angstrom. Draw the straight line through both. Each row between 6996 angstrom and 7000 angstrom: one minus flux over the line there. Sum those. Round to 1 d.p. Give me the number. -0.1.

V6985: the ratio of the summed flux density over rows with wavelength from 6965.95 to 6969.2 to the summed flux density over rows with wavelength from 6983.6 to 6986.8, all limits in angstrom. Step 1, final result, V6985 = 0.89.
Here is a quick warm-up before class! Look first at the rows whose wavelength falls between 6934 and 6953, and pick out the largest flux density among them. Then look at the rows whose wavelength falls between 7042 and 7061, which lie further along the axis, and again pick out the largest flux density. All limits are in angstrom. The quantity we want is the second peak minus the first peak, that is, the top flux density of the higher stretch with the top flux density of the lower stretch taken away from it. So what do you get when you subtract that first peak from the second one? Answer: -23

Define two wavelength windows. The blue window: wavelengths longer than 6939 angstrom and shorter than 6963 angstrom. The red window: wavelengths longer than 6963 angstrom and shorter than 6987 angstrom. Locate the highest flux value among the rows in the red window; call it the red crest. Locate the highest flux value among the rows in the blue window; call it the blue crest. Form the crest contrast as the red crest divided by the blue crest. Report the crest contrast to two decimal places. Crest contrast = 0.84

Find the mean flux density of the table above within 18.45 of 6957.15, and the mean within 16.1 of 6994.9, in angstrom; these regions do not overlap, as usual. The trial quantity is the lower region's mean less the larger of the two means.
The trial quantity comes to -6.3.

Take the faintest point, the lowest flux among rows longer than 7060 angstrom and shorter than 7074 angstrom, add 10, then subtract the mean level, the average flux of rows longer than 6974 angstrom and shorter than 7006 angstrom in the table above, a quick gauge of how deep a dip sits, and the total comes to -42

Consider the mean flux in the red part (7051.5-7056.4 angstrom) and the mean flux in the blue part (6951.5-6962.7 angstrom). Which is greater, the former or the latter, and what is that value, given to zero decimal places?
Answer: 222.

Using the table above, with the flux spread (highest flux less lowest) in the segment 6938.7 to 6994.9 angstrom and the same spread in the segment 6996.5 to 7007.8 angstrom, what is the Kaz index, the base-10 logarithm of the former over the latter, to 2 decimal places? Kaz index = 0.64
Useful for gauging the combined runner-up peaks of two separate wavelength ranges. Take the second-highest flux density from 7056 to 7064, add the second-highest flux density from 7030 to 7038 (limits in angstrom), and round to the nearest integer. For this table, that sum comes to 469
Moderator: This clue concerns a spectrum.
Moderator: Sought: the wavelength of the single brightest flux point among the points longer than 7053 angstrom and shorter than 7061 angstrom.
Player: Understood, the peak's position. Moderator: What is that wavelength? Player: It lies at 7060.42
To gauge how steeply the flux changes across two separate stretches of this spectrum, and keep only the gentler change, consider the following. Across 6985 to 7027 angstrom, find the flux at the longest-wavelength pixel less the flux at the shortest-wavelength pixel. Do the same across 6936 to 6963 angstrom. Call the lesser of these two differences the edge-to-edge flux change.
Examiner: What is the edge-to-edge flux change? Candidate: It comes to 19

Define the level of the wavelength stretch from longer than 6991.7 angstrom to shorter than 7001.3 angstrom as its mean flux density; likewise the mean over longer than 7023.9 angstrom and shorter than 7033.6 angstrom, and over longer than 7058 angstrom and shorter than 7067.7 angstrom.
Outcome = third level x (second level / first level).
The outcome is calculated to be 235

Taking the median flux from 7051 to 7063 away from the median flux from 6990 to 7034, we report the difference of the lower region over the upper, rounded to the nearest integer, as -19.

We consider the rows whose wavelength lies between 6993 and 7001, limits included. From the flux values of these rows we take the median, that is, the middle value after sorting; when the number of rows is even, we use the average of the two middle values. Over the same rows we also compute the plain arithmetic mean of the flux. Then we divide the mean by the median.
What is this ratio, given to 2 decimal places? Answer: 1.02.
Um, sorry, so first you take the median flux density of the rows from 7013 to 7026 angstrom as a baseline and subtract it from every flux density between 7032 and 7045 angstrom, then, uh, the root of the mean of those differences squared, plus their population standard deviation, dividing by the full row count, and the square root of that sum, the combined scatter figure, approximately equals 5.4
